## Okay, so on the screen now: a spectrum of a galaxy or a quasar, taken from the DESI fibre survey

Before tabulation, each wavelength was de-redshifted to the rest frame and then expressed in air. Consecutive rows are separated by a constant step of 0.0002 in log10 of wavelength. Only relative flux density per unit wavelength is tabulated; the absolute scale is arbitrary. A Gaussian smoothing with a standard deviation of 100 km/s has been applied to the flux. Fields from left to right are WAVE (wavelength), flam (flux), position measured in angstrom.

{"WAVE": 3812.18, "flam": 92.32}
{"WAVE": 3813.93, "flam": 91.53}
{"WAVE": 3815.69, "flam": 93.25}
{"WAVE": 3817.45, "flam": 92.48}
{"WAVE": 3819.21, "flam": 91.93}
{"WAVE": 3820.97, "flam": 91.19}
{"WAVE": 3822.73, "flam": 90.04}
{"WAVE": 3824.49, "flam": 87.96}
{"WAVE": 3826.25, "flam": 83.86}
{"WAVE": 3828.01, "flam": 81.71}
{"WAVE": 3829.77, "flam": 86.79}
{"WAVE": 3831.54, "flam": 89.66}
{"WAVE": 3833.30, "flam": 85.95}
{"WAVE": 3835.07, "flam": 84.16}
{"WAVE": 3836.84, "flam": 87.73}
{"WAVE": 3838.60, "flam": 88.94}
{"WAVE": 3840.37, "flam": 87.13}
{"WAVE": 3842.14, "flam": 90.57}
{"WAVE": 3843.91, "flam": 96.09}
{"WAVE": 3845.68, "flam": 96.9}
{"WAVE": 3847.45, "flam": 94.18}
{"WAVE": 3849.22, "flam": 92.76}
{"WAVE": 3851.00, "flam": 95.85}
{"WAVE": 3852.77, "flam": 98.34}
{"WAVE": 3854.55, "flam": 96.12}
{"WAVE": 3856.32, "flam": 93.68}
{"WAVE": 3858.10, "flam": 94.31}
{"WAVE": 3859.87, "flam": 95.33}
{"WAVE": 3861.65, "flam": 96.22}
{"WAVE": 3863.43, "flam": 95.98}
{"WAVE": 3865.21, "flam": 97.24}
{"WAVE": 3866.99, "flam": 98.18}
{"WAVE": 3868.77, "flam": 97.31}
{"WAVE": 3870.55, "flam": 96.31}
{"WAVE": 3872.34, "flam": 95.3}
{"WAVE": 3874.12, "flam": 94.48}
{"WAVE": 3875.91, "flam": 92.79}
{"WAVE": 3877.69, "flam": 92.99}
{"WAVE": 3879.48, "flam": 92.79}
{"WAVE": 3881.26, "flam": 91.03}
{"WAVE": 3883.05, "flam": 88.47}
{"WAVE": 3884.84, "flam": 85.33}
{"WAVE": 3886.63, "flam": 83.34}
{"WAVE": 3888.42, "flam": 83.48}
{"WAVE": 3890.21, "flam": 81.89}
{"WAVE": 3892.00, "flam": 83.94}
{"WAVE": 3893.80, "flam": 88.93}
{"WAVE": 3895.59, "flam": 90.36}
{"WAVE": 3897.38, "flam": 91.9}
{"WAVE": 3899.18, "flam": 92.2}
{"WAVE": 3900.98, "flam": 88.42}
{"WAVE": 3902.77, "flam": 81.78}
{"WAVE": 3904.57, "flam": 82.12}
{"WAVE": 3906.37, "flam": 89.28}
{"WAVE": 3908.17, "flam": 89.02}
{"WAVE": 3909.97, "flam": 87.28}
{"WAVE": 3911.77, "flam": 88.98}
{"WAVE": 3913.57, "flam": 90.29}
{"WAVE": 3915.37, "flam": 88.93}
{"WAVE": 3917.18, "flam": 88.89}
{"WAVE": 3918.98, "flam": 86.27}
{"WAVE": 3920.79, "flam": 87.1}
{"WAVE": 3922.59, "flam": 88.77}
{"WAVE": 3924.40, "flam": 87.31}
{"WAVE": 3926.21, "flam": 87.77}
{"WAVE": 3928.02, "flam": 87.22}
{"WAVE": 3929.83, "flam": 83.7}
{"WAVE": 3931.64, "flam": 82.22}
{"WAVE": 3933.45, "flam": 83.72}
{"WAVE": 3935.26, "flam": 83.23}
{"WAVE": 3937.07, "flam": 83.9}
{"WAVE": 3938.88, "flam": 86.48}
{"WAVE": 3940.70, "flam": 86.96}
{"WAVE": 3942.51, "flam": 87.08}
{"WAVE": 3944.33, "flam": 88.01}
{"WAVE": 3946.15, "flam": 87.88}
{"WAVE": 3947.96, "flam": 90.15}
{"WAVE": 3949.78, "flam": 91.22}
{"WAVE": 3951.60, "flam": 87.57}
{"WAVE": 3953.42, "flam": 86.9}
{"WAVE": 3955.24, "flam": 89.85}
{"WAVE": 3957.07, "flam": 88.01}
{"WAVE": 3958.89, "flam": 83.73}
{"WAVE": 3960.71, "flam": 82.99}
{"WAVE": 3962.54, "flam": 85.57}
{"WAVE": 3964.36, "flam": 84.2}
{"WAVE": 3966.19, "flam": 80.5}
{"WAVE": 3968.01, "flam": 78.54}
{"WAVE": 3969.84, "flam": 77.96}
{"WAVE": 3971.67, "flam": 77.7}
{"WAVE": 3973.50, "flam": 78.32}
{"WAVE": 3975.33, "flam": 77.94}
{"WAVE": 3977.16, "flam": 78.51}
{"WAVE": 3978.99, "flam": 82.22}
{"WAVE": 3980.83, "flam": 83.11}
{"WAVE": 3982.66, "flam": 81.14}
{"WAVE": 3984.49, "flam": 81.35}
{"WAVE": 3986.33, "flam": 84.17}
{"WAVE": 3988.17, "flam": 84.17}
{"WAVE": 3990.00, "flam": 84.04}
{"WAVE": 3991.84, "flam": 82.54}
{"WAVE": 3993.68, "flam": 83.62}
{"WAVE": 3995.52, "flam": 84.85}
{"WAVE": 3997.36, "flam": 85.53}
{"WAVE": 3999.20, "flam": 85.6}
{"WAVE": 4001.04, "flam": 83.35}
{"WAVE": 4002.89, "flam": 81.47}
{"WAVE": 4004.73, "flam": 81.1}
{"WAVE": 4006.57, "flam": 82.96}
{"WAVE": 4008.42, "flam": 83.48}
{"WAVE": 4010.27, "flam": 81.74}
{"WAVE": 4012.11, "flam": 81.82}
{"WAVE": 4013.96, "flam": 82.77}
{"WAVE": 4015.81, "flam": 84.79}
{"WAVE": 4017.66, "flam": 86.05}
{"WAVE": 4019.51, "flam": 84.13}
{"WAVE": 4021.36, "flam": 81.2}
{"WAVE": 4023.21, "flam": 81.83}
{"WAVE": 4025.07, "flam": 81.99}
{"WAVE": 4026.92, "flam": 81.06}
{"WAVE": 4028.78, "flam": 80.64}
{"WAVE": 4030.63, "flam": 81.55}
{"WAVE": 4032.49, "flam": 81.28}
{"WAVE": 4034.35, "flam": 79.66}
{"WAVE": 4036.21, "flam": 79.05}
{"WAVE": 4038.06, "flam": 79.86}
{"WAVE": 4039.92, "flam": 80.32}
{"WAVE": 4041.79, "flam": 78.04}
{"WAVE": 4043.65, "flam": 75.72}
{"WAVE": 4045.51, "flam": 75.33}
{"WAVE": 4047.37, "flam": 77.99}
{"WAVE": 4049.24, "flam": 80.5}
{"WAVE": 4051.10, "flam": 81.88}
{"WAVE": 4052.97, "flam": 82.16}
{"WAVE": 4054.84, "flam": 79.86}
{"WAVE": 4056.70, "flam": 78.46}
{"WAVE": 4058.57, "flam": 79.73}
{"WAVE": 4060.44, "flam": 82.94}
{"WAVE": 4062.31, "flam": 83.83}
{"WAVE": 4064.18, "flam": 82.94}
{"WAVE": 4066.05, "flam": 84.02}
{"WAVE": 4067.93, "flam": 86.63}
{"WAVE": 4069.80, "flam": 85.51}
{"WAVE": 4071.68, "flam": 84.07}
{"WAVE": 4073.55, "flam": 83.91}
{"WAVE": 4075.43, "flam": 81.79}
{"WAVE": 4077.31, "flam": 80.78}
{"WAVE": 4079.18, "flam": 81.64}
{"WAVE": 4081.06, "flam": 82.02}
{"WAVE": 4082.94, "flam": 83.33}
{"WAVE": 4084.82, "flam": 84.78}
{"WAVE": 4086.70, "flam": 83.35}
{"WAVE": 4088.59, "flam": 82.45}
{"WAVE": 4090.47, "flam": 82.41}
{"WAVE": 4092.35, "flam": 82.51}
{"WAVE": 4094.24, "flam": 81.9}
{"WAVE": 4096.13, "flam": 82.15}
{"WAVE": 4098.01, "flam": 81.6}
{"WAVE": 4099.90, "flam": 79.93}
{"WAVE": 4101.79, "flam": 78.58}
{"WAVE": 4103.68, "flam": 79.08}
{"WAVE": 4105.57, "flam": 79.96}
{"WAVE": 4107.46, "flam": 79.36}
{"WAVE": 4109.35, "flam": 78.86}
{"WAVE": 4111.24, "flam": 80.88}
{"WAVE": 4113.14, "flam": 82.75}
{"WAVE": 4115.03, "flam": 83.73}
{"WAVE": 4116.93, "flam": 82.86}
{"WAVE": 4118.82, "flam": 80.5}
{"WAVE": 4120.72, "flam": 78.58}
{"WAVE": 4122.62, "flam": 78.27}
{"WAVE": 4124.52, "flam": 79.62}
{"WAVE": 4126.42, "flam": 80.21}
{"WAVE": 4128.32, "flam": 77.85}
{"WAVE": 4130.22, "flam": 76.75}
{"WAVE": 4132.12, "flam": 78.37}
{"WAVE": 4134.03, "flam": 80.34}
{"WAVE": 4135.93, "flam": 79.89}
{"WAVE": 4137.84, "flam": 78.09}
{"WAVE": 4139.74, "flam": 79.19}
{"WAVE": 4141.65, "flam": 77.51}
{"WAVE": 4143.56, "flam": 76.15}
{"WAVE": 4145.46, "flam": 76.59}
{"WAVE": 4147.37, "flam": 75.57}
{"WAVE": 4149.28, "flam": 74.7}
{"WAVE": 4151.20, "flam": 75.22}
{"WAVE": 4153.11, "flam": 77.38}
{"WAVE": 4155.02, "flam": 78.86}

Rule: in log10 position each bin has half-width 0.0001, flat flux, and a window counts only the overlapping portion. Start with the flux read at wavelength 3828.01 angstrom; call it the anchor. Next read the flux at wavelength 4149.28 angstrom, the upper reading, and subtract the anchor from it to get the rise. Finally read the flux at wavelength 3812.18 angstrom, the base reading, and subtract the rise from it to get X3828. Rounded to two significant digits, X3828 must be 99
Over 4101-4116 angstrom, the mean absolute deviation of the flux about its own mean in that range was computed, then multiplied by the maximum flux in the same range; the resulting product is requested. 129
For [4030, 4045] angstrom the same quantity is 112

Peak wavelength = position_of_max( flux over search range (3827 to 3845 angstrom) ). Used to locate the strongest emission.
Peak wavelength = 3843.91 angstrom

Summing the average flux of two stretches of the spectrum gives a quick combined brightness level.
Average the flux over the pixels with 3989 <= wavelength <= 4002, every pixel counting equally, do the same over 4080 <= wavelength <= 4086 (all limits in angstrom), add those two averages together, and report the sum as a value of 168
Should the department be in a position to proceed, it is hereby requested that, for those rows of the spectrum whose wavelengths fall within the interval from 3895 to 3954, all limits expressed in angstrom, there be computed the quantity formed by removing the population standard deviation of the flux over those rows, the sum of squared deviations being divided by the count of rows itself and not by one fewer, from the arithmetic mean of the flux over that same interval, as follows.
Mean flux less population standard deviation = 85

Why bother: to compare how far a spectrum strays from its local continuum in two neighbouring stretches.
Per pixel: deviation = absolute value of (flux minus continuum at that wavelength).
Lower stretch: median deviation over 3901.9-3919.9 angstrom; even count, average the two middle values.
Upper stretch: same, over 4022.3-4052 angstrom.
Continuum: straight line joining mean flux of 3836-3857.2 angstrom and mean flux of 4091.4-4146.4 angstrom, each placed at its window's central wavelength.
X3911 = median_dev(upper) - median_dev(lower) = 2.4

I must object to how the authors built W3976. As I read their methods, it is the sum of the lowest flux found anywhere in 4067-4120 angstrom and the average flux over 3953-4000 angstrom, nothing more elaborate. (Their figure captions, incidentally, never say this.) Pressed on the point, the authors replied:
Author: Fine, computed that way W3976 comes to 161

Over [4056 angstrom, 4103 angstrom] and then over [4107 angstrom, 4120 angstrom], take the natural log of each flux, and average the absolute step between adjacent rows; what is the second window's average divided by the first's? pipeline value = 1.31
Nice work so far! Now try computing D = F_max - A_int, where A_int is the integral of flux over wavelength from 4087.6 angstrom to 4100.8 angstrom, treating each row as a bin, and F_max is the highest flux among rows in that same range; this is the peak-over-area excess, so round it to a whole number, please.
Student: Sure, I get -998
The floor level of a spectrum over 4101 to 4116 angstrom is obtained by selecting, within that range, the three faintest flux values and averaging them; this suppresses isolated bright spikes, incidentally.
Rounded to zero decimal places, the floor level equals 79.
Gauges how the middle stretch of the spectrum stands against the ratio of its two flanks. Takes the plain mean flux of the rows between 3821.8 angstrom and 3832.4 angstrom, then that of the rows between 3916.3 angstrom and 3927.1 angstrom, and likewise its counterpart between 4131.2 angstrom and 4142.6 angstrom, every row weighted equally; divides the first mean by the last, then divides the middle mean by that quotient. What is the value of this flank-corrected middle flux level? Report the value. 80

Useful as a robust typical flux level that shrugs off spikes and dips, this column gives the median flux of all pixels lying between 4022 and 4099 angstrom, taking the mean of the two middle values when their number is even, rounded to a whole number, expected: 82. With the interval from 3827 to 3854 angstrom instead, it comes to 90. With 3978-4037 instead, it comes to 82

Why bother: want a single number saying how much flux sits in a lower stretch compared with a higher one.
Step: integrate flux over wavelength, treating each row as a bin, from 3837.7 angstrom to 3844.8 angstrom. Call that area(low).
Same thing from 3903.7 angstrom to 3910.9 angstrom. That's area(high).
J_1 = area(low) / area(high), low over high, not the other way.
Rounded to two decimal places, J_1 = 1.03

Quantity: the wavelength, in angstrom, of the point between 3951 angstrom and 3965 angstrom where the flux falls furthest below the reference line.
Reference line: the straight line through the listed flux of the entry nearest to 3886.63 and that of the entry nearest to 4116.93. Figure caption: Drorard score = 3960.71 angstrom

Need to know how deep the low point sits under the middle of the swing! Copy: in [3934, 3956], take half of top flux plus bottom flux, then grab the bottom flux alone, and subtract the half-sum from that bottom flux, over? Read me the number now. -4.0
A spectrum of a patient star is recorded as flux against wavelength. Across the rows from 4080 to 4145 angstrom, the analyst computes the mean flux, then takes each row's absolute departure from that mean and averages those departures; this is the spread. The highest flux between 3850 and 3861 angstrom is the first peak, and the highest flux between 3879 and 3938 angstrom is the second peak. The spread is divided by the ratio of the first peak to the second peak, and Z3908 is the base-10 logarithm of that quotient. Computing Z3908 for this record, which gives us 0.24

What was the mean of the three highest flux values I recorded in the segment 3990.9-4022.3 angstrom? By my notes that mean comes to 86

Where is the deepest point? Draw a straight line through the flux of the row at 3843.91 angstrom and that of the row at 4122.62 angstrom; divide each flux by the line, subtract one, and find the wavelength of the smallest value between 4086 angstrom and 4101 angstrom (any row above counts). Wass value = 4099.90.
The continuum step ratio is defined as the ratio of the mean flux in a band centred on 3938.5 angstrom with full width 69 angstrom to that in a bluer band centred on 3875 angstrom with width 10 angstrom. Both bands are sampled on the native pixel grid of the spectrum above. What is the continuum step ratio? 0.914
